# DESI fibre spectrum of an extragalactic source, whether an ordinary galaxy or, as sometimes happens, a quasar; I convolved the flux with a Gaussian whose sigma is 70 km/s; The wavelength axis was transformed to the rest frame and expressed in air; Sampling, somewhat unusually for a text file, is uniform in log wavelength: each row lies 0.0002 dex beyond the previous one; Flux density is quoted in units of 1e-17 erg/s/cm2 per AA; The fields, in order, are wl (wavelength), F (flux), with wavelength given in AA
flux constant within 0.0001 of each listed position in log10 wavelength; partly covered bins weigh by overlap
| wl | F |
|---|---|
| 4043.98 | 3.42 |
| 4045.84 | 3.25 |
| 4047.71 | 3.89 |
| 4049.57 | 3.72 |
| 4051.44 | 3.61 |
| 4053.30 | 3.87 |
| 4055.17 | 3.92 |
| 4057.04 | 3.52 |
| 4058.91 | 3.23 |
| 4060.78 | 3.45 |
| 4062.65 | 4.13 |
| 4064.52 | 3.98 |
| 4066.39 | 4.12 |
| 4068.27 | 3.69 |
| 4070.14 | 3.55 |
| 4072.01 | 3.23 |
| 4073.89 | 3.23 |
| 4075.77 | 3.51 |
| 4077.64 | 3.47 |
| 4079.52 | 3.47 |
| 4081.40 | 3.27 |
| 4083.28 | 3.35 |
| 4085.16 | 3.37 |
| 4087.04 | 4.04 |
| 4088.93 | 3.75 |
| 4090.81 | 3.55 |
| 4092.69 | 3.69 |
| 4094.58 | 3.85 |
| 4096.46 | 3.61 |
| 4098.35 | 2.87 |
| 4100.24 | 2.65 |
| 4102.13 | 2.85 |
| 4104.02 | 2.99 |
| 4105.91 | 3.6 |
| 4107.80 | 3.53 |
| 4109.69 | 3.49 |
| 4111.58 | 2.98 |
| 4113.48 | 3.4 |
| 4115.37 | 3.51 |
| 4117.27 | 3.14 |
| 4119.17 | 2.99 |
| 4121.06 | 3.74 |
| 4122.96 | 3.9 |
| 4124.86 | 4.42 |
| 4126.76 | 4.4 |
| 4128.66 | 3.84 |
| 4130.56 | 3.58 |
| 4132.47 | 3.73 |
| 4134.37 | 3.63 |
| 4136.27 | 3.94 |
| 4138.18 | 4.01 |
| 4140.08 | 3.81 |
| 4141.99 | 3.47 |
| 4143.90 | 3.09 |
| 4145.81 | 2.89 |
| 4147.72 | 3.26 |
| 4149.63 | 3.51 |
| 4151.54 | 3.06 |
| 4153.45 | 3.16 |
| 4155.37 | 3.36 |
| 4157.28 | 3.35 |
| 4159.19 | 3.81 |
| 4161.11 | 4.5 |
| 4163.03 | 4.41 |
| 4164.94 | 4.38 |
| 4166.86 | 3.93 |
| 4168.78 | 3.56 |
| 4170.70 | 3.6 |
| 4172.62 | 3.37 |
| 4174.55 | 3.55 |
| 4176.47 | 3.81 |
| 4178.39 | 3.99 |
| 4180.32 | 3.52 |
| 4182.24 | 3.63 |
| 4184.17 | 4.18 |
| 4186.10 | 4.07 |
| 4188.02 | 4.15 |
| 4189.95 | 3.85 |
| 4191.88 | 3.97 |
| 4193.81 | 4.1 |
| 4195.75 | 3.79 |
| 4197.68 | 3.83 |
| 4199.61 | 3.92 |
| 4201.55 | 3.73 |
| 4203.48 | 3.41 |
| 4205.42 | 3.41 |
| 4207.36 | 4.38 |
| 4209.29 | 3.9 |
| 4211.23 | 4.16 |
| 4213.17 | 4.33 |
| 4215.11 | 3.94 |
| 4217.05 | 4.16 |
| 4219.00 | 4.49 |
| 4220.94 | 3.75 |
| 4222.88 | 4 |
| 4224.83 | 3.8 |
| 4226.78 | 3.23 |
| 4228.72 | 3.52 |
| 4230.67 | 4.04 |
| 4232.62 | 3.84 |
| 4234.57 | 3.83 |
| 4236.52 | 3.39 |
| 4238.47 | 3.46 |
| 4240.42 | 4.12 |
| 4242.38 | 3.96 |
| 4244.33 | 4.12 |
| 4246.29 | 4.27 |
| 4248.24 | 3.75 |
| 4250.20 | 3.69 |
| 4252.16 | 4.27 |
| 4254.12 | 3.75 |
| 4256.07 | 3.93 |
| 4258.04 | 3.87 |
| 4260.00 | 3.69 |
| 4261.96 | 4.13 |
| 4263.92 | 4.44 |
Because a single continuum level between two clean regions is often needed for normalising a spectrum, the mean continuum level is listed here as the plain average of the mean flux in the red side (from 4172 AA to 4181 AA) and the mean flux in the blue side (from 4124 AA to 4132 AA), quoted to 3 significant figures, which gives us 3.85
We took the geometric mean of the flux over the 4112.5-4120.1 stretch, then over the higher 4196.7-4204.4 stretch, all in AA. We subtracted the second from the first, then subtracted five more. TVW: -5.5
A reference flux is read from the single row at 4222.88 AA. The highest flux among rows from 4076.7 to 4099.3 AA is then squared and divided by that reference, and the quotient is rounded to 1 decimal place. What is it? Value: 4.1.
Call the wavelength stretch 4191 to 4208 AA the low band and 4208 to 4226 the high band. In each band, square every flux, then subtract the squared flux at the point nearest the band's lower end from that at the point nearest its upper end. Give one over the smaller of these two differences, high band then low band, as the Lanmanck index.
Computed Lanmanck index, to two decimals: -1.30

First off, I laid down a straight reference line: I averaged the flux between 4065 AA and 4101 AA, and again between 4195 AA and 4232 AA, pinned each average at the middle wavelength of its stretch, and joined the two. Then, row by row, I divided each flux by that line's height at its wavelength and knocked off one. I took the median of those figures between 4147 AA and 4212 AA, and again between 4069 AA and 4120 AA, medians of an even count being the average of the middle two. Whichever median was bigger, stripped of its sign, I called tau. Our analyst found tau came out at 0.003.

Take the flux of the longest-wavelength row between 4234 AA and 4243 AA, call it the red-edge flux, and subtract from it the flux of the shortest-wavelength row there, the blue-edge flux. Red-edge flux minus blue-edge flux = 0.13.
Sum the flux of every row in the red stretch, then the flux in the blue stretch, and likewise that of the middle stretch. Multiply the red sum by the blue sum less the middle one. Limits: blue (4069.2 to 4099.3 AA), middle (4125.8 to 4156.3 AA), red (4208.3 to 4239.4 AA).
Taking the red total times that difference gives -58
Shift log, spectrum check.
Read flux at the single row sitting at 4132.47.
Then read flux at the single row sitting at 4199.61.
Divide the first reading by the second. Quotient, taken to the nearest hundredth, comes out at 0.95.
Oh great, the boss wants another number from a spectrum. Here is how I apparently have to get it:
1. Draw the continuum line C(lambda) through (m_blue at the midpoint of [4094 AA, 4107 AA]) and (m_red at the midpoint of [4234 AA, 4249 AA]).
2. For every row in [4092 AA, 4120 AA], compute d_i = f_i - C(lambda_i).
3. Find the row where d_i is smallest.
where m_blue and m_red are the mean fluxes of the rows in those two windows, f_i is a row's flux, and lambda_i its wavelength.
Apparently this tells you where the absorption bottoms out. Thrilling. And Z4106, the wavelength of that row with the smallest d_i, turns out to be 4100.24 AA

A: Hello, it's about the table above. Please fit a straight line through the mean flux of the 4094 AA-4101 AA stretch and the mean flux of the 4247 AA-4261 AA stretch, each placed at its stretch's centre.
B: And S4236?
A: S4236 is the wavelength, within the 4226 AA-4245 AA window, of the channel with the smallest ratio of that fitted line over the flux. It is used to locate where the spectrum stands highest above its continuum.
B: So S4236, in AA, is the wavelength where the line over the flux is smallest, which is 4240.42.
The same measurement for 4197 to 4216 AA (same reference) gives 4207.36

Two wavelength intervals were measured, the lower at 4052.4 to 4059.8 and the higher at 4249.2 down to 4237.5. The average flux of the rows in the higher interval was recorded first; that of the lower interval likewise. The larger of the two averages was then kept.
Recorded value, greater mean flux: 3.95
